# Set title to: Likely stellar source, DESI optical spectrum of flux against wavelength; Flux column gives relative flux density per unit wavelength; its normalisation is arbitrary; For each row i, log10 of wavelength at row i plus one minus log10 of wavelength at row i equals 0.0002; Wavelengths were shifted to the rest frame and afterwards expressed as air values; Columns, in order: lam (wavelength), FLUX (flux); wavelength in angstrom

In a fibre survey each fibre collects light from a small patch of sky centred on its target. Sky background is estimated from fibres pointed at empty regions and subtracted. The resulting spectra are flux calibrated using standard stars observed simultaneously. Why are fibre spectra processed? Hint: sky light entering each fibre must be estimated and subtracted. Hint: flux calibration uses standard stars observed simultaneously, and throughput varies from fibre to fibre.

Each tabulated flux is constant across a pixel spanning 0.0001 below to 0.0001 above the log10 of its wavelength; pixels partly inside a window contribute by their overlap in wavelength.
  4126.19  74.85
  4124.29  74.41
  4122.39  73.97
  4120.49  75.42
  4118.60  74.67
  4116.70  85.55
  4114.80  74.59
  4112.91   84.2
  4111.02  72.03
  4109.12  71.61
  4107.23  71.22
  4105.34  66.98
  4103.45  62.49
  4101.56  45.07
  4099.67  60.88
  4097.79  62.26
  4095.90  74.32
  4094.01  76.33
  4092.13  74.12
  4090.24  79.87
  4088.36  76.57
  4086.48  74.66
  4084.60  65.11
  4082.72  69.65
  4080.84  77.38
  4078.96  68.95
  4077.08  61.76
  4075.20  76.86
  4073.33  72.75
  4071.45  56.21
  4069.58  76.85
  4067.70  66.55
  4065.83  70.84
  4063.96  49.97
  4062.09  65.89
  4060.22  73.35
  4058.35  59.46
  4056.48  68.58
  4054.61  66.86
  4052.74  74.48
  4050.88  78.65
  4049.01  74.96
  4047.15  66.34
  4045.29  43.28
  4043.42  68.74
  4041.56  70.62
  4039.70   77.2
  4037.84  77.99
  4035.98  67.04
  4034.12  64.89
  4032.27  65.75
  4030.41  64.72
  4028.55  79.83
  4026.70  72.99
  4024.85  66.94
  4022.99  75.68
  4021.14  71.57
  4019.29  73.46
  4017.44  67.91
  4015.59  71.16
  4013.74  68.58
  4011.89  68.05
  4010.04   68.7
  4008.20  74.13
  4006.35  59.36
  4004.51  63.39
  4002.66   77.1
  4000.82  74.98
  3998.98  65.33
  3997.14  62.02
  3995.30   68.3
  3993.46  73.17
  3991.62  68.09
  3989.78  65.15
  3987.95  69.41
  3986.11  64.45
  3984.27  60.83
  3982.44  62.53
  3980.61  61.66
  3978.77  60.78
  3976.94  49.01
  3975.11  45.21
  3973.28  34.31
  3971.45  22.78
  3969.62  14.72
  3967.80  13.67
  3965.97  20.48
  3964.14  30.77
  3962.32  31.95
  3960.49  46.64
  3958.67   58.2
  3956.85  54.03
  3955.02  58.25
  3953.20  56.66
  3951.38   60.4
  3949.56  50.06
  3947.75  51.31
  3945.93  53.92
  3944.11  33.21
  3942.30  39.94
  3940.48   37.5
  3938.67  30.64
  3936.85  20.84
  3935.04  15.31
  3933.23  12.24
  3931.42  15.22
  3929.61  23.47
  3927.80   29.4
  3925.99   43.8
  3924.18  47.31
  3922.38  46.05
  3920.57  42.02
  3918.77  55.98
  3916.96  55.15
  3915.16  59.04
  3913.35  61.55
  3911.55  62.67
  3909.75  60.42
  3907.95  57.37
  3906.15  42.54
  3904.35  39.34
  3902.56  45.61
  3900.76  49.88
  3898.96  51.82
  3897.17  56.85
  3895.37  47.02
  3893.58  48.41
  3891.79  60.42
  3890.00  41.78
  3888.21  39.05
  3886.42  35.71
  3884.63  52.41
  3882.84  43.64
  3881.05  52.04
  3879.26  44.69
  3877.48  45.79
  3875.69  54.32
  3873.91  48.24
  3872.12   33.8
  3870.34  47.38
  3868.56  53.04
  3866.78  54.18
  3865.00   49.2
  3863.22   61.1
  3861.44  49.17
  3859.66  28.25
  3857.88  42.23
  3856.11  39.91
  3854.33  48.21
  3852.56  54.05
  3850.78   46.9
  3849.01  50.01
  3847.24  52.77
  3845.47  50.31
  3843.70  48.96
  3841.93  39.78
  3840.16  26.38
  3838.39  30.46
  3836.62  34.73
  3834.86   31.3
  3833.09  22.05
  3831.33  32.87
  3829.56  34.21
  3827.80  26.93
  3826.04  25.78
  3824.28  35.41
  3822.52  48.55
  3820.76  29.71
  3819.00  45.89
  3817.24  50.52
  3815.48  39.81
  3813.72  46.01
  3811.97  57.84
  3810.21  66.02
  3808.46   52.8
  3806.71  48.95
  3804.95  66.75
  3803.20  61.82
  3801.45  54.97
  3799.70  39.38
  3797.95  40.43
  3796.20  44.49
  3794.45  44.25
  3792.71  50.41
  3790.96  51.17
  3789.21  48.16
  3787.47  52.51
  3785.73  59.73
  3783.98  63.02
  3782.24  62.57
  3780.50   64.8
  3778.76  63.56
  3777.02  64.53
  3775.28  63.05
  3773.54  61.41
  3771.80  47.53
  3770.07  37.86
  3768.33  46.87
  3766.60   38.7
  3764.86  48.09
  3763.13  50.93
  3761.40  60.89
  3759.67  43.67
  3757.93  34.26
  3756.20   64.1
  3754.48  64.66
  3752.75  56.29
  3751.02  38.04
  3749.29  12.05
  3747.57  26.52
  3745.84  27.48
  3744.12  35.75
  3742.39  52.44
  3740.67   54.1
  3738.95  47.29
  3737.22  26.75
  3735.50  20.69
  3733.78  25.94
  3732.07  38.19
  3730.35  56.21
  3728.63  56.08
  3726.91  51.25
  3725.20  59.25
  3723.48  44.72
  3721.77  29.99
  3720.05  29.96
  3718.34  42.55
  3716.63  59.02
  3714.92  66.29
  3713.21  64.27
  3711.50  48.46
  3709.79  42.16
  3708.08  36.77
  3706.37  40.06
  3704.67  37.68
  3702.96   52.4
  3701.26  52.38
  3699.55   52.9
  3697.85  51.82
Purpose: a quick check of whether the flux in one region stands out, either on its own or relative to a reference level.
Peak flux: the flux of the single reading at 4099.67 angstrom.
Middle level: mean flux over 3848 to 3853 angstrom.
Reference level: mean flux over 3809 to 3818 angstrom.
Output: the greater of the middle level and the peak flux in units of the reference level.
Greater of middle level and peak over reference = 50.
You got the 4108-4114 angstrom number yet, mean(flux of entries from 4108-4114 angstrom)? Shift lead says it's 76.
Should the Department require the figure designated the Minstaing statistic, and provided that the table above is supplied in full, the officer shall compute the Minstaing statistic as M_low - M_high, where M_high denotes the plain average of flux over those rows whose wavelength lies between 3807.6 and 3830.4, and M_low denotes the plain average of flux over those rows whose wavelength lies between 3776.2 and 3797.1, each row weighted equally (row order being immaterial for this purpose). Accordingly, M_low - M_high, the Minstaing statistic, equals 13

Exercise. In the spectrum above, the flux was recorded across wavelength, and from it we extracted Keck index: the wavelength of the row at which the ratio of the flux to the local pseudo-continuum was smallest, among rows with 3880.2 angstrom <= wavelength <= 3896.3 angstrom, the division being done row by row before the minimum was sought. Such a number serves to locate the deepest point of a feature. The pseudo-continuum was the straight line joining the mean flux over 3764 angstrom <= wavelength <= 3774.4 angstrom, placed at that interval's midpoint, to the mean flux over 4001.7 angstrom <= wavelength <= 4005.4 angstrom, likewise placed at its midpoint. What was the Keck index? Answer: 3886.42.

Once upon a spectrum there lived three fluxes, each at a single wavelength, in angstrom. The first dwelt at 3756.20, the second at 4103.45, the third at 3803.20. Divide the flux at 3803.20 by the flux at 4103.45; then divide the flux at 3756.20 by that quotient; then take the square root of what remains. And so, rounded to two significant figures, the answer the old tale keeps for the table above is 8.0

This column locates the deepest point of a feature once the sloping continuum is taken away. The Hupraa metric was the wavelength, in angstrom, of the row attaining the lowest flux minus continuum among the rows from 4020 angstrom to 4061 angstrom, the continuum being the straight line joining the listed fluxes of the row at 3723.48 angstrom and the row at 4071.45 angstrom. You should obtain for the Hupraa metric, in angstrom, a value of 4045.29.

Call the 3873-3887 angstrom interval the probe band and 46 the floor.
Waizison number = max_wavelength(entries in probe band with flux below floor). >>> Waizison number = 3886.42 angstrom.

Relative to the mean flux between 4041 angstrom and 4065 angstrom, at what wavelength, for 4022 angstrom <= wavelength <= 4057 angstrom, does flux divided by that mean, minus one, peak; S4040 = 4028.55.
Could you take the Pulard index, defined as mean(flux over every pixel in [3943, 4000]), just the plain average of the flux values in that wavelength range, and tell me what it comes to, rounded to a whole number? 51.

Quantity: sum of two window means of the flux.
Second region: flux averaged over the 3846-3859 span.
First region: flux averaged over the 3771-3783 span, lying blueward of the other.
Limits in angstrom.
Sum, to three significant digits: 109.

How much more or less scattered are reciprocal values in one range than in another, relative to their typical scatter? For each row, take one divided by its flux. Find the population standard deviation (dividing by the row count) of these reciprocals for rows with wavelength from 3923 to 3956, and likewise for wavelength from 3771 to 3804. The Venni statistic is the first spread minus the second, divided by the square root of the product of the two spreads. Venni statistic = 2.0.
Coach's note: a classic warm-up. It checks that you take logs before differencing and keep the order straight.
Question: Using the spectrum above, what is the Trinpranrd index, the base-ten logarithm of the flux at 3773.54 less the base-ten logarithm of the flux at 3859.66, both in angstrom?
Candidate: 0.34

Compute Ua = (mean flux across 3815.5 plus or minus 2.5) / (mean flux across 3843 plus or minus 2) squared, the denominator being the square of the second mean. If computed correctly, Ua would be 0.023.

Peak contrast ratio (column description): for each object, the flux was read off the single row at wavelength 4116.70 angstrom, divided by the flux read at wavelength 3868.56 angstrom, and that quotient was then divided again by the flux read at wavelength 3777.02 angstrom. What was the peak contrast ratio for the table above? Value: 0.025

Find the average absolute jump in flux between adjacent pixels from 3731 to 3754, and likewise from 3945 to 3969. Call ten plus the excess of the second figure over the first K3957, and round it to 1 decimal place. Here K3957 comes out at 4.6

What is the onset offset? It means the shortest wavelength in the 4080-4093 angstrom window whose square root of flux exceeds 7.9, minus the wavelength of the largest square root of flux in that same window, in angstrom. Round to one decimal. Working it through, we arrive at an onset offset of -9.4 angstrom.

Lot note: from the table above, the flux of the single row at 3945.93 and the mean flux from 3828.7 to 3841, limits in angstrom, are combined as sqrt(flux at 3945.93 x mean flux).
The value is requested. 40.4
